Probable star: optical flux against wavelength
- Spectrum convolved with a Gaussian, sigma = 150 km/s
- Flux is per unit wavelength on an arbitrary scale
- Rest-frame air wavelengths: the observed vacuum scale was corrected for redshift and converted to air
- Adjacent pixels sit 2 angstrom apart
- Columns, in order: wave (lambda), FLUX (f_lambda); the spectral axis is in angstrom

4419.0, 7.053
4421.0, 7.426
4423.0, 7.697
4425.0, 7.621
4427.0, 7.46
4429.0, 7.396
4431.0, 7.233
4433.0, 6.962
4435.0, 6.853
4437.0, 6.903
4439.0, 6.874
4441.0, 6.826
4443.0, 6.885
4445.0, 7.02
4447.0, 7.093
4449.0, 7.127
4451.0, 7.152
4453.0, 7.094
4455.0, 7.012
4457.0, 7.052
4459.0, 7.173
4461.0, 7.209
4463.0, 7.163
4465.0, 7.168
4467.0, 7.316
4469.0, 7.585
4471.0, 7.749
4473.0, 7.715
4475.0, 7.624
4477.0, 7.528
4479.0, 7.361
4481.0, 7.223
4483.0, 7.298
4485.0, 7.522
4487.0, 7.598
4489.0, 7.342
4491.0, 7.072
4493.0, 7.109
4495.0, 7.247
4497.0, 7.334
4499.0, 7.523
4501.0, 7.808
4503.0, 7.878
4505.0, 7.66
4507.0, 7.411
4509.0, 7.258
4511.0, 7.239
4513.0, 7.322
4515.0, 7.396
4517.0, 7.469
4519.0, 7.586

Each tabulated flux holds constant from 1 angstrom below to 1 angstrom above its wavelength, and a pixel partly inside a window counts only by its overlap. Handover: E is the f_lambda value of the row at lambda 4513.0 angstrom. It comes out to 7.322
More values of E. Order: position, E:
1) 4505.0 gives 7.66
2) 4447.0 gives 7.093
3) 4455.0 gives 7.012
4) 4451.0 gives 7.152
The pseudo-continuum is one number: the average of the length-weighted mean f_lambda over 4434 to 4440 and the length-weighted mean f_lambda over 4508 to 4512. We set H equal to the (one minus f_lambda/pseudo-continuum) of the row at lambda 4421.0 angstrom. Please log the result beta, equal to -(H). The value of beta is 0.05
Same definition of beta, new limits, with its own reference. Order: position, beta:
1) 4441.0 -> -0.03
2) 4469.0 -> 0.07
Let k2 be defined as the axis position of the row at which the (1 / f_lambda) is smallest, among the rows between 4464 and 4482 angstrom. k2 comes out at 4471.0 angstrom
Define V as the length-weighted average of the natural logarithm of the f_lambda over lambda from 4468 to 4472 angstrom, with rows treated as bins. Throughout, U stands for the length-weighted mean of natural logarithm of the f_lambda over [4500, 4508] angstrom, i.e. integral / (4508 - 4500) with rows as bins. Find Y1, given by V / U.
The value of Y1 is 1.00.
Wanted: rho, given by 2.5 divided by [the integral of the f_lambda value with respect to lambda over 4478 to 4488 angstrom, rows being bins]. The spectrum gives 0.0338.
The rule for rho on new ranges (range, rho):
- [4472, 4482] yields 0.0334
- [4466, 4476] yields 0.0329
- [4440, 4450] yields 0.0358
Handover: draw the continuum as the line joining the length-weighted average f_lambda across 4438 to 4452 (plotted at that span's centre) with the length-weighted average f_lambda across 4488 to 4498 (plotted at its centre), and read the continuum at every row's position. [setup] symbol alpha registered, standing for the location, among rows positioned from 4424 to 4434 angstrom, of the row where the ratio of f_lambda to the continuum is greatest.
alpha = 4425.0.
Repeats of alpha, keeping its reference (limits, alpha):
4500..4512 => 4503.0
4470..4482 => 4471.0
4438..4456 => 4451.0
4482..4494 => 4487.0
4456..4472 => 4471.0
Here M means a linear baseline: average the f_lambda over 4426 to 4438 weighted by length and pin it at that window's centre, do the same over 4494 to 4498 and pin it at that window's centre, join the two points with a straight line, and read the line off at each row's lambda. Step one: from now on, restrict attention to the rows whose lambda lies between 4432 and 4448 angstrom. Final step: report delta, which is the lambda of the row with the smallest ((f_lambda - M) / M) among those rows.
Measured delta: 4441.0 angstrom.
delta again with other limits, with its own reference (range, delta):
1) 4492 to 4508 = 4493.0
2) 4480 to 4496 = 4491.0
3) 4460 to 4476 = 4463.0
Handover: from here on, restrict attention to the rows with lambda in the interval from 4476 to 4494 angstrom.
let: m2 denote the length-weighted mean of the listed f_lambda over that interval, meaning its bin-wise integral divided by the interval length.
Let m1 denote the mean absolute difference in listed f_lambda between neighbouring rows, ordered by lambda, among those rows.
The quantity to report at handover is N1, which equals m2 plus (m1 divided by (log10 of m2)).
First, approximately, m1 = 0.155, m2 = 7.34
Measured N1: 7.5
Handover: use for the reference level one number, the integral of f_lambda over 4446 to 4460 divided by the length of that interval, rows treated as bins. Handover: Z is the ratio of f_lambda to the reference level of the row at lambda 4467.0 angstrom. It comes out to 1.03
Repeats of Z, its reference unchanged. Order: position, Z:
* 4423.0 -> 1.08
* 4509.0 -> 1.02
